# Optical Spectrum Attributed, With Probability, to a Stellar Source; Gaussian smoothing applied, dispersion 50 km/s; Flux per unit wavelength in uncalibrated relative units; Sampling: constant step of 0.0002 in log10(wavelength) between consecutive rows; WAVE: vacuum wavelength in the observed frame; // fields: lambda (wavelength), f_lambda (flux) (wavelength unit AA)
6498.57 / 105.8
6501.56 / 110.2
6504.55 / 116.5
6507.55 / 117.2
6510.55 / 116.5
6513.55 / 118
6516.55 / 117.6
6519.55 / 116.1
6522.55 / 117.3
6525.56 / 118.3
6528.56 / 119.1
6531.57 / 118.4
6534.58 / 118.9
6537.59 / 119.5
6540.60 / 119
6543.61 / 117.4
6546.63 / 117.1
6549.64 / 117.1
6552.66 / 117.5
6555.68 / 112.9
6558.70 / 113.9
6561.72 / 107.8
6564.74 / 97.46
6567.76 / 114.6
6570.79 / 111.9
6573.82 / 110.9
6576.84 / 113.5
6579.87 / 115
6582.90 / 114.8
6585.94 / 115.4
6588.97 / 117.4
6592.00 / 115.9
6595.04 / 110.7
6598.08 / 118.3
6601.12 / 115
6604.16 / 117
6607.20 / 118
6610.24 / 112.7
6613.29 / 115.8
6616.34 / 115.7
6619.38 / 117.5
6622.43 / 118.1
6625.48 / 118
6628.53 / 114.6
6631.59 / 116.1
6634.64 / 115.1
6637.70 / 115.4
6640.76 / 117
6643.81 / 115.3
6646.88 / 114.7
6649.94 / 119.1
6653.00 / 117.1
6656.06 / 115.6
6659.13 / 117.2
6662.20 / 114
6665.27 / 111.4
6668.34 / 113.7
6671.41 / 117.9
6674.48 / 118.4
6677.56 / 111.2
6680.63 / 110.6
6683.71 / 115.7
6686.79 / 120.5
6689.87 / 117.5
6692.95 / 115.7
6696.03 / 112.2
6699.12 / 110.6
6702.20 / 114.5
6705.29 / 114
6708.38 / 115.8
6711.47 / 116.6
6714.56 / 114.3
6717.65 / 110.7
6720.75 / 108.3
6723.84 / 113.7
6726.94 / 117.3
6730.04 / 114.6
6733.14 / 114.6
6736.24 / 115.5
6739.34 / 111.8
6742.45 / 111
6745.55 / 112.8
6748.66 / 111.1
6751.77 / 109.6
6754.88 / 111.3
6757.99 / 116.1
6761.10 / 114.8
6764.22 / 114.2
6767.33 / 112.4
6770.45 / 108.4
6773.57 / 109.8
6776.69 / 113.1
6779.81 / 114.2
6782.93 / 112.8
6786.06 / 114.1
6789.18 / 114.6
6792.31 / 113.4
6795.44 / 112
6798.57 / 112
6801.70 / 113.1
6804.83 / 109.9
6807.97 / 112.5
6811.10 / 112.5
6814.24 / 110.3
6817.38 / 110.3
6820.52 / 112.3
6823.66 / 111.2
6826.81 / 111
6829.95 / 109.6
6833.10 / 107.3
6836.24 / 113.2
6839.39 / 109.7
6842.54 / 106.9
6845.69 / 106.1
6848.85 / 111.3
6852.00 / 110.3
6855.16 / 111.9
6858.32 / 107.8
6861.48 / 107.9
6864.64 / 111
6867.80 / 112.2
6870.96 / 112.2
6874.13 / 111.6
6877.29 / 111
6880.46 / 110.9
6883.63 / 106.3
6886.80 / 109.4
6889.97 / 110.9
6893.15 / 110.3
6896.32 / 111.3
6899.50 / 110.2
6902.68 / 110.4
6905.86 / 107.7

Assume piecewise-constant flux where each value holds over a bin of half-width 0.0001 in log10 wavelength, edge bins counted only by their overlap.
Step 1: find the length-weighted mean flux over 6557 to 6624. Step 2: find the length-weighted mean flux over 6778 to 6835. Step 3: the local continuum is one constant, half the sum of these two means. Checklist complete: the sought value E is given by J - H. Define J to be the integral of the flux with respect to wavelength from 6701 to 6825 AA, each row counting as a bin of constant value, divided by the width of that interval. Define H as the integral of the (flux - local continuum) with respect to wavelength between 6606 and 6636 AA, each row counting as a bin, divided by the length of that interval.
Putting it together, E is 110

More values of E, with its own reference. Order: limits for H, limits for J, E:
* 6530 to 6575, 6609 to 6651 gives 115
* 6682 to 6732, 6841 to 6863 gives 107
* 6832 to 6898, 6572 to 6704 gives 118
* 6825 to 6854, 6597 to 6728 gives 119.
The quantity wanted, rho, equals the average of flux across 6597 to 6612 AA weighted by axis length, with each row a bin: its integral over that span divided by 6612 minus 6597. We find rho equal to 116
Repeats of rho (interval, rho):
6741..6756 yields 111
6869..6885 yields 111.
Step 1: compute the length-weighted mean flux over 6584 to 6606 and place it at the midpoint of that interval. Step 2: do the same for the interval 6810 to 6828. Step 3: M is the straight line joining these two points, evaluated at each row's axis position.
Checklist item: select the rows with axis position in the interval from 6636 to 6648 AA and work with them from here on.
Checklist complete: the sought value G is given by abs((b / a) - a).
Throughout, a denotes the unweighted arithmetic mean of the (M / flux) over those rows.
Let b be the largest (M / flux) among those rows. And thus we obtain 0.014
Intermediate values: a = 0.99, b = 1.00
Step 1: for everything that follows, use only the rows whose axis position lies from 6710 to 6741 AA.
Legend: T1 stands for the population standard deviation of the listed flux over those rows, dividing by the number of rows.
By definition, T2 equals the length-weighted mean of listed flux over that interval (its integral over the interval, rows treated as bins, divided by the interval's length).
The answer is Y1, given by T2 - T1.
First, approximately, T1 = 2.6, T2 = 114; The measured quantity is 111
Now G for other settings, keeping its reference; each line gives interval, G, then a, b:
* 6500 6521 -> 0.042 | 1.01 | 1.07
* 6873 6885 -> 0.032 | 1.00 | 1.03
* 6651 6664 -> 0.030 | 0.99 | 1.00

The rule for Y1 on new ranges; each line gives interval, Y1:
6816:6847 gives 108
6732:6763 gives 111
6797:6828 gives 110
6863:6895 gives 109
